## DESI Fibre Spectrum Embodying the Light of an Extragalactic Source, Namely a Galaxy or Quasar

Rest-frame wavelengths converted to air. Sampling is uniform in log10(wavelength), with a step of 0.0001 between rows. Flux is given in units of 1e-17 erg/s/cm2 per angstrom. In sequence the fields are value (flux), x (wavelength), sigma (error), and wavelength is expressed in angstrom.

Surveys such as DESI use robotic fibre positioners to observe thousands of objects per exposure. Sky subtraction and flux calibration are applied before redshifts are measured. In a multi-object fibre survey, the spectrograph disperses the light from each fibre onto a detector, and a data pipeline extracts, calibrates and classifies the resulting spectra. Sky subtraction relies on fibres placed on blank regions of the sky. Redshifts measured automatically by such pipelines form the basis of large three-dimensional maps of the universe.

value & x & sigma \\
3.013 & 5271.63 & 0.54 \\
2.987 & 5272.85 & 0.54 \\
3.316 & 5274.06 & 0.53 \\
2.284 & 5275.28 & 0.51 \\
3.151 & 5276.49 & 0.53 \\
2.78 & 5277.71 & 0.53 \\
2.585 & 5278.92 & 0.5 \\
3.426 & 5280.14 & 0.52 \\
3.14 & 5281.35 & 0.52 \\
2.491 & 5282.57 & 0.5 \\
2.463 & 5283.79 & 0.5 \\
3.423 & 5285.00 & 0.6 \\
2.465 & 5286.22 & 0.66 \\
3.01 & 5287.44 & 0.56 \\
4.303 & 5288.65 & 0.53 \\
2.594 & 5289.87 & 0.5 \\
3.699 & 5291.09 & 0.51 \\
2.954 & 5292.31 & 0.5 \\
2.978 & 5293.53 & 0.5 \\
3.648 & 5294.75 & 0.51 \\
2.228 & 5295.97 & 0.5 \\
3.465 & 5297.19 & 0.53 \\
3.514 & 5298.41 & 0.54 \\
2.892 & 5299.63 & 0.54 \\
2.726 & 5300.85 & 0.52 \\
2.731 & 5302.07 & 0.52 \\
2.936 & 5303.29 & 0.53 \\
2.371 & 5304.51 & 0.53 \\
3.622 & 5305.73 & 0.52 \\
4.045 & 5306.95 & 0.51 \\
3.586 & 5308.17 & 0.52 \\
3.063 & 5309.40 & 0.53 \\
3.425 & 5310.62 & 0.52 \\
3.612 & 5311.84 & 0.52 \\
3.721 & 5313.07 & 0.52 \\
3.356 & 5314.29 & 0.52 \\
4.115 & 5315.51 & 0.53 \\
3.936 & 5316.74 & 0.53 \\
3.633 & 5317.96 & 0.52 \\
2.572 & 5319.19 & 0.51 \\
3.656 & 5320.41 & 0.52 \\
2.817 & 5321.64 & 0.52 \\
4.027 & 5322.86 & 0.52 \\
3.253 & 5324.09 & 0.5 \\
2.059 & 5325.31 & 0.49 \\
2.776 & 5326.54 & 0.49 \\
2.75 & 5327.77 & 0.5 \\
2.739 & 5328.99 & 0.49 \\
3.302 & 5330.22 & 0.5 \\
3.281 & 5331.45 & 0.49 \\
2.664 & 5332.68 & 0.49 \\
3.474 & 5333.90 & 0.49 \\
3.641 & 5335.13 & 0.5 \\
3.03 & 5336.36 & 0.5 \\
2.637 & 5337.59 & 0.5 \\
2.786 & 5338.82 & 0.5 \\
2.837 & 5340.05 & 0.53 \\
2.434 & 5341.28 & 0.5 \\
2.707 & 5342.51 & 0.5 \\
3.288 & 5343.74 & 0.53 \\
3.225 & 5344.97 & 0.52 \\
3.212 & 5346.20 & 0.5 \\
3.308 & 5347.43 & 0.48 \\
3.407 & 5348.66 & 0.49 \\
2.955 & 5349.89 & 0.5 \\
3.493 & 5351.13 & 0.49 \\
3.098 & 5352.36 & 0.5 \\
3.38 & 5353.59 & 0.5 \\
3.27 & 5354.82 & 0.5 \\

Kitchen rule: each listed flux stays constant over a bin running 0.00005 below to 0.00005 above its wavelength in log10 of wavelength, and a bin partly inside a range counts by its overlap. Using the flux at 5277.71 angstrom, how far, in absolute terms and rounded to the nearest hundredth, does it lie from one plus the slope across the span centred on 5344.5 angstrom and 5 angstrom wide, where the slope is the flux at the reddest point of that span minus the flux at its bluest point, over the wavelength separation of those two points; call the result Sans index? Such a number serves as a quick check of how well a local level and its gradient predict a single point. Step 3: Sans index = 1.64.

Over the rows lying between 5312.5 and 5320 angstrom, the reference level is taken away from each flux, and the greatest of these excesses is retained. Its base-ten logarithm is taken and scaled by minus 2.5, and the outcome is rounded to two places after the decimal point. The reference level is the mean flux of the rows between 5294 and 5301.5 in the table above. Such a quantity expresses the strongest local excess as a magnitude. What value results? -0.04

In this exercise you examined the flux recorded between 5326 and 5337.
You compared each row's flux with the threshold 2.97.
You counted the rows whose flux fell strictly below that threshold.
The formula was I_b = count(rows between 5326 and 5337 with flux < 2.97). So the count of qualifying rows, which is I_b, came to 4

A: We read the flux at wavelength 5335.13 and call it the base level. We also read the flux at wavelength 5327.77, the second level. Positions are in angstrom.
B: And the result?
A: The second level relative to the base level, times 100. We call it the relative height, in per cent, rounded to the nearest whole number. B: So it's 76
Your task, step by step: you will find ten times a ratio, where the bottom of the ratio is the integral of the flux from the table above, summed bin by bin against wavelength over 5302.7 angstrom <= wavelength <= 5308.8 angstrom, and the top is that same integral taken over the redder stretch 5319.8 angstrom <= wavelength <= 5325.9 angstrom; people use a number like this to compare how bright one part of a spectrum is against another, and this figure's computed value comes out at 9.6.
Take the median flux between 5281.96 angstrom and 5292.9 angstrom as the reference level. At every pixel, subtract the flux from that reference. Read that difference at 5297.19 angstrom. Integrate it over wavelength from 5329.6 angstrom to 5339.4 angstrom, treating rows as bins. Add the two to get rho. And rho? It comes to -2.0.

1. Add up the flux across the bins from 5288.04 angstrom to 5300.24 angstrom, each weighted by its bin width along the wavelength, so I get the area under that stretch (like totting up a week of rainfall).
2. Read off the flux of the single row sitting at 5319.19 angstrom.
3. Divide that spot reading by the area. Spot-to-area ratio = 0.065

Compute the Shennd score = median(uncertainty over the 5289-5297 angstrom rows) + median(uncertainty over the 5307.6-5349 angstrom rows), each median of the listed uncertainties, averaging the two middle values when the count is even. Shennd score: 1.000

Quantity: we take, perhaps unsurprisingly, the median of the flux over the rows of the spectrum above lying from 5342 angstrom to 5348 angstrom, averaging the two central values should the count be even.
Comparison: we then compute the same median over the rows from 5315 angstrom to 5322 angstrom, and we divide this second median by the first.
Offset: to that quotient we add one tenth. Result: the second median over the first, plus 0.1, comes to 1.23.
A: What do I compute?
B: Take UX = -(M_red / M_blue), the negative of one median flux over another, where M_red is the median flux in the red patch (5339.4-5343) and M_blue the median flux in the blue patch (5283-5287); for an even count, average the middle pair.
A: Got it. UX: -1.10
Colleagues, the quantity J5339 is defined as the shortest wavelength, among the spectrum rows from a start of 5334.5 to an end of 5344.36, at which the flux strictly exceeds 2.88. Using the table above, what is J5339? 5335.13 angstrom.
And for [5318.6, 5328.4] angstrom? 5320.41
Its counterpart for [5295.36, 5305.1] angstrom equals 5297.19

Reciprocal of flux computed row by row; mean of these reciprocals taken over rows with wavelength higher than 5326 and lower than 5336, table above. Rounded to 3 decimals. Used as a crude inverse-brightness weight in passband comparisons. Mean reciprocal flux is 0.329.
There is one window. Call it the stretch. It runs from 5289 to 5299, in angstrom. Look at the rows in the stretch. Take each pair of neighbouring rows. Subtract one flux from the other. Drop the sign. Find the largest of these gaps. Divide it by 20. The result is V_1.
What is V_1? 0.071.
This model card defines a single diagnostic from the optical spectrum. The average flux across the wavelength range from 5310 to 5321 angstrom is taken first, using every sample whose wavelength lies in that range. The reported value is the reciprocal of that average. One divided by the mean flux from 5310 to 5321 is 0.281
